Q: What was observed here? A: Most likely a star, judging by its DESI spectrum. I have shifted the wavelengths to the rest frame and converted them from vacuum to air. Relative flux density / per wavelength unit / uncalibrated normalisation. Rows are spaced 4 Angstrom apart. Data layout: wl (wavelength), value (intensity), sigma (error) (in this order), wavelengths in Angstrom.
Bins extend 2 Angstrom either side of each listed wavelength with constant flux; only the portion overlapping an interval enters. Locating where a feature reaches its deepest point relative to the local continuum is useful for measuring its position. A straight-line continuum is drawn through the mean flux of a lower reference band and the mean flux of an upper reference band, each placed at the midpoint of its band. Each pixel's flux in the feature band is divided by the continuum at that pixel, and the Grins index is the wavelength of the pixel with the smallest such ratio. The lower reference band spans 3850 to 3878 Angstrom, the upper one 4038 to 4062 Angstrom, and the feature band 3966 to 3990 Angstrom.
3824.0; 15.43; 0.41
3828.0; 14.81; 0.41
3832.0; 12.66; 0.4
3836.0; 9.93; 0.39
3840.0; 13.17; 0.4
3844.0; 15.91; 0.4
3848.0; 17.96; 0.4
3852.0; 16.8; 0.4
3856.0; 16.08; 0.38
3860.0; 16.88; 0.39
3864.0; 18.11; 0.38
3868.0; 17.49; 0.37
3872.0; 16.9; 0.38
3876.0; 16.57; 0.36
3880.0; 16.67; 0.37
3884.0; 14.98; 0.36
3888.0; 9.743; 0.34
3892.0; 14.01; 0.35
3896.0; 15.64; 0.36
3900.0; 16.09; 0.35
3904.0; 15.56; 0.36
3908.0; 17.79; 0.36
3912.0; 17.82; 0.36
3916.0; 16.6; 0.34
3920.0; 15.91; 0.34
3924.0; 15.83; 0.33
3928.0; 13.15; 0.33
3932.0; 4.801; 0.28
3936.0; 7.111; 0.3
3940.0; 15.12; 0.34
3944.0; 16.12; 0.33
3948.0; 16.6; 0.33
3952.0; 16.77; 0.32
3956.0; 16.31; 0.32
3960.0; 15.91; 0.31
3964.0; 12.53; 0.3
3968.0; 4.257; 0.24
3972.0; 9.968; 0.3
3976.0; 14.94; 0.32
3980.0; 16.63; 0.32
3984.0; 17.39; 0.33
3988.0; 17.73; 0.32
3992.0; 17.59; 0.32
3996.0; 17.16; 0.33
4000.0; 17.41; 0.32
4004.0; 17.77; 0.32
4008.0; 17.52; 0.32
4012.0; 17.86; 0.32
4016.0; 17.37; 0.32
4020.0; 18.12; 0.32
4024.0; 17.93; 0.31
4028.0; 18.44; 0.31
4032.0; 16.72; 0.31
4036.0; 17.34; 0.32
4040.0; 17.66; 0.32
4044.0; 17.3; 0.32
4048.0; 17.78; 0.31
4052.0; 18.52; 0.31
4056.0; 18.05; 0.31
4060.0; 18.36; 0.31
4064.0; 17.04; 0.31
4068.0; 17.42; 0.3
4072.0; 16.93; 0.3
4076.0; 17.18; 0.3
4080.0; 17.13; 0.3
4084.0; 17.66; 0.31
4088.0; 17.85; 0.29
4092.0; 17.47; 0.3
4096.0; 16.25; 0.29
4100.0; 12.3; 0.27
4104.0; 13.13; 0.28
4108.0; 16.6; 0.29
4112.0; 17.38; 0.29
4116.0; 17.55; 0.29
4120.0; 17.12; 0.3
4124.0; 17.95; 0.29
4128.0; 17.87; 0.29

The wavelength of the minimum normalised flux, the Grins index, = 3968.0 Angstrom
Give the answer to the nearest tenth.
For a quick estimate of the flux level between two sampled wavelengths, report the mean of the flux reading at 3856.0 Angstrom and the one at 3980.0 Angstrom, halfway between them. 16.4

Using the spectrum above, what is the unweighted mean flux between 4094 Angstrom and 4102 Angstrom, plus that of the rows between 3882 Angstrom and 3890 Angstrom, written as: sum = 27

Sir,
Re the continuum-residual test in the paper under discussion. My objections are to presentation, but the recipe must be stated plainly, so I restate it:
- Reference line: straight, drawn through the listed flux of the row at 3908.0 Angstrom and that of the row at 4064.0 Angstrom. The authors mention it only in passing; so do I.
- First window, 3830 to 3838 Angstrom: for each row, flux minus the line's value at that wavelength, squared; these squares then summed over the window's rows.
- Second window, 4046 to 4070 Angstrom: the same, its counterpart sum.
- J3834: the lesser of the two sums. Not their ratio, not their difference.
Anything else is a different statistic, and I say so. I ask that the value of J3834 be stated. 5.3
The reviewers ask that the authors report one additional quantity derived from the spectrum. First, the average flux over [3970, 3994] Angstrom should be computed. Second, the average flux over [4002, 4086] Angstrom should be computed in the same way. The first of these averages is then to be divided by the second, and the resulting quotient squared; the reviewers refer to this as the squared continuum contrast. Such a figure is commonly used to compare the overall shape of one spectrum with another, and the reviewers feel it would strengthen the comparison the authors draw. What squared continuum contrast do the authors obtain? 0.79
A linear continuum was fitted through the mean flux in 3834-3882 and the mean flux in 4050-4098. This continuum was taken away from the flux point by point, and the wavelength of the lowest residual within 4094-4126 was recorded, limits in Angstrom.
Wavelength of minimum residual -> 4100.0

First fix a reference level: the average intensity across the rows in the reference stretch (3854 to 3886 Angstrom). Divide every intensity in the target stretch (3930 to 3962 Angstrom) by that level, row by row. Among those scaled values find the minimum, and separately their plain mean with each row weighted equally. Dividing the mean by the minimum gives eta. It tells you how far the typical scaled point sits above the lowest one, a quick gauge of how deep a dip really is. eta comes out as 2.8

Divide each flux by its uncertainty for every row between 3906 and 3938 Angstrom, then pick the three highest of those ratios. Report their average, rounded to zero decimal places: 49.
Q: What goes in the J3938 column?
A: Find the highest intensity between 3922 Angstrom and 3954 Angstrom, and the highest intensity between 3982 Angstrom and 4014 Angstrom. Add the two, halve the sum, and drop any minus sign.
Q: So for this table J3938 17.3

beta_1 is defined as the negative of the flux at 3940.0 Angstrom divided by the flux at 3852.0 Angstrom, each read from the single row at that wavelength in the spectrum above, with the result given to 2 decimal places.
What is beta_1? -0.90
